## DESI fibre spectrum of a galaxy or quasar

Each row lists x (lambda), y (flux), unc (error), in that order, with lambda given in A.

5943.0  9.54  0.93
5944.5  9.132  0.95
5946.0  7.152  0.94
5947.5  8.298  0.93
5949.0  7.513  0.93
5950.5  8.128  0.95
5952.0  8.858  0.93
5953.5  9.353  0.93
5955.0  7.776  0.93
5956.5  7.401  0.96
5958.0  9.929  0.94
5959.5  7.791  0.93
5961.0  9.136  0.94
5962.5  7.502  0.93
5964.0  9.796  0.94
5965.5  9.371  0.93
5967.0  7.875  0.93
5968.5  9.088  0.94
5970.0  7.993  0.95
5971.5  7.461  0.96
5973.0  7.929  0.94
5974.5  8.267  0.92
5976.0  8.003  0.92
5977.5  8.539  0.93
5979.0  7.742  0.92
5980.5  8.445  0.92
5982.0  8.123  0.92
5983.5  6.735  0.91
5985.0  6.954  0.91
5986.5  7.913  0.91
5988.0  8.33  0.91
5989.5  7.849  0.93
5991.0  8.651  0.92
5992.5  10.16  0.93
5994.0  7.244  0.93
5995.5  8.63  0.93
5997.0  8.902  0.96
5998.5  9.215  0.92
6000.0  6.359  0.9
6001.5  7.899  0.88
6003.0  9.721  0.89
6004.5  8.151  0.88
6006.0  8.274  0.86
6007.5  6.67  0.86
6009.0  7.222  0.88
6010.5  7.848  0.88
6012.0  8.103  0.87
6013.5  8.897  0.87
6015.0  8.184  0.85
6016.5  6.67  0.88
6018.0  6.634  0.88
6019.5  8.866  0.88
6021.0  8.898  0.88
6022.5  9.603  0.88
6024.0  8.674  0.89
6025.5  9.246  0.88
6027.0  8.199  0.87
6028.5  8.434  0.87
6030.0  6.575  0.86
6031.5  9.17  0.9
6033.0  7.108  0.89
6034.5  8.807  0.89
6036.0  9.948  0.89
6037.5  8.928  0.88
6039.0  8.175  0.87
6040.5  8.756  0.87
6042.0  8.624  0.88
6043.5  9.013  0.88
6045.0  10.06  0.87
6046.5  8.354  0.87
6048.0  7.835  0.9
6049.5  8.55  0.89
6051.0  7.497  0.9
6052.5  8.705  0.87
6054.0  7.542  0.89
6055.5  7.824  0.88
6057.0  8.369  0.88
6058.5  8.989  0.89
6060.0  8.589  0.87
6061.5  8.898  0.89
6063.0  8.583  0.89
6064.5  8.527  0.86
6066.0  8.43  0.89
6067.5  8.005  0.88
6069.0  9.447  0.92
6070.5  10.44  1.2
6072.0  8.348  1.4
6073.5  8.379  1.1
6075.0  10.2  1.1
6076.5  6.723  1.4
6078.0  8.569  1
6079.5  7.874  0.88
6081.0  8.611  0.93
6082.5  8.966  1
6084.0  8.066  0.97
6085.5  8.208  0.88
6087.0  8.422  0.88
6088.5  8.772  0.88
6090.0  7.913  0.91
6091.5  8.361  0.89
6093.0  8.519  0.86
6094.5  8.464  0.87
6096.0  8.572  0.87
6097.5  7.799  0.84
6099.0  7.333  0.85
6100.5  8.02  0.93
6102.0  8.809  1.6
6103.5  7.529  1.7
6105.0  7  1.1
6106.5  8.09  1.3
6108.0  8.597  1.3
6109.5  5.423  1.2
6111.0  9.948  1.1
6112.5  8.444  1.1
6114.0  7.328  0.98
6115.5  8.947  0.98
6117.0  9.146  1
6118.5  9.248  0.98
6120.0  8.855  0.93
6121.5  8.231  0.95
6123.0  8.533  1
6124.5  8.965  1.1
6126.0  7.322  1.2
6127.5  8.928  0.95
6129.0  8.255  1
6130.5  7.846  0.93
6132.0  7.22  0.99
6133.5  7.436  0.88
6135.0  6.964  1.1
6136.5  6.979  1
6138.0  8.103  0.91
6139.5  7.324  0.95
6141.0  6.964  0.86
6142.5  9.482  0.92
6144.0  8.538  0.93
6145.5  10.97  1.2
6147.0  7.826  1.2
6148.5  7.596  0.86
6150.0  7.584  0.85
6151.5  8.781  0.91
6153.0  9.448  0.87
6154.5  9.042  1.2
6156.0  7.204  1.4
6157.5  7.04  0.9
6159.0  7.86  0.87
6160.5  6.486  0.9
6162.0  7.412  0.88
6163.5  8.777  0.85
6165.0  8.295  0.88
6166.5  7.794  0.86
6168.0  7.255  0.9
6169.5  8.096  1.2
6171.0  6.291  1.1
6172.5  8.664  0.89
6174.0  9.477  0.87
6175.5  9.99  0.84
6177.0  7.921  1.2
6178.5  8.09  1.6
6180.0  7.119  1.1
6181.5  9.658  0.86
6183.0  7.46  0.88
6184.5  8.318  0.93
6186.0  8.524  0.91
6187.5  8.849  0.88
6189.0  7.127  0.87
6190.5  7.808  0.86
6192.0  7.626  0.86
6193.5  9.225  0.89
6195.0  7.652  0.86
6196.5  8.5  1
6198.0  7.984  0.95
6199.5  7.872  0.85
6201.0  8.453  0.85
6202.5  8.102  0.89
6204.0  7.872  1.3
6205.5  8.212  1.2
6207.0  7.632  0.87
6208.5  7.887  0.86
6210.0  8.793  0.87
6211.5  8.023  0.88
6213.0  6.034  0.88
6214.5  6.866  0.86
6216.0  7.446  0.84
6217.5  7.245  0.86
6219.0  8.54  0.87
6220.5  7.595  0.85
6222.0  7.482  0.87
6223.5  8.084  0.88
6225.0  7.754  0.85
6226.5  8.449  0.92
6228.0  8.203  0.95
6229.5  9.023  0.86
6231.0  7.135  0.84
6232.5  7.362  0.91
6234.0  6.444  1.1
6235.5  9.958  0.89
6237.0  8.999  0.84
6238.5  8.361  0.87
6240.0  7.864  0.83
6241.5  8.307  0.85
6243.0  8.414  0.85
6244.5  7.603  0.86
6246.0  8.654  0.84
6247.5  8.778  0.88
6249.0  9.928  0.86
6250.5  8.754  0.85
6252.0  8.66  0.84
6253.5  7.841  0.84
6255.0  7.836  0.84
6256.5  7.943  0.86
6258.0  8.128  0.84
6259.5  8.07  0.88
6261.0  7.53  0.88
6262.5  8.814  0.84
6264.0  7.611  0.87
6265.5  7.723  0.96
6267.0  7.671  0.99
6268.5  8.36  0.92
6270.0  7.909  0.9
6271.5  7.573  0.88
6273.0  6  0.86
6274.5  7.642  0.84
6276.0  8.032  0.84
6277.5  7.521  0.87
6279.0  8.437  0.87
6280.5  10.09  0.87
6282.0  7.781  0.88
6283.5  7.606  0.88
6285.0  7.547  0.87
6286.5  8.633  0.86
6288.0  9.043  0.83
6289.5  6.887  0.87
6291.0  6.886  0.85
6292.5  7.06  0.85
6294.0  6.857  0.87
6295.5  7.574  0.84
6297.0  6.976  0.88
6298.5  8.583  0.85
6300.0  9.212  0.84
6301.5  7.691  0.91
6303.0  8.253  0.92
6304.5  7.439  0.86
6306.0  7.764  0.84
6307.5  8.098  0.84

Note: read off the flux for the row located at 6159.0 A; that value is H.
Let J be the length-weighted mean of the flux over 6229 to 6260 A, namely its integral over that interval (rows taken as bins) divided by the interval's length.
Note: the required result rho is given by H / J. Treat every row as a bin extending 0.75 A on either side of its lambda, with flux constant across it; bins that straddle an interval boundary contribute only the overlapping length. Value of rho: 0.95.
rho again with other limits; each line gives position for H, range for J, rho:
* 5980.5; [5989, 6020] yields 1.04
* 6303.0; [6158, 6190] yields 1.02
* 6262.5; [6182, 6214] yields 1.10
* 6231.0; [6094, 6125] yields 0.87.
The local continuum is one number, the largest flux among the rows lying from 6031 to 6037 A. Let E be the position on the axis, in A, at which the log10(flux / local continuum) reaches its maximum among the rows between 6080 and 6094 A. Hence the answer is 6082.5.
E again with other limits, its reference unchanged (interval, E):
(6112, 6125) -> 6118.5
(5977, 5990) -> 5977.5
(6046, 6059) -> 6058.5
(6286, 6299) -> 6288.0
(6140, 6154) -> 6145.5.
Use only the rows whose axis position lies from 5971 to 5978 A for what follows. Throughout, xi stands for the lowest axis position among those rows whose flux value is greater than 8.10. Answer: 5974.5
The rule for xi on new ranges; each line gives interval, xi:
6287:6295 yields 6288.0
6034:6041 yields 6034.5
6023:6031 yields 6024.0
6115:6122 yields 6115.5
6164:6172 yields 6165.0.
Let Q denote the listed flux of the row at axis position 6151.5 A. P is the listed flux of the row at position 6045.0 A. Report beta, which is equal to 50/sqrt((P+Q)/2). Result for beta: 16.3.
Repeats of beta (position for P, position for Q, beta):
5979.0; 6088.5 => 17.4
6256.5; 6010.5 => 17.8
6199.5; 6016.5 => 18.5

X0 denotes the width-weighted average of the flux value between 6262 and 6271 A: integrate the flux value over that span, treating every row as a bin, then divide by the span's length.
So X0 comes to 8.0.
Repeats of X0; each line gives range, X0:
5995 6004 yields 8.4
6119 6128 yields 8.5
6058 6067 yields 8.6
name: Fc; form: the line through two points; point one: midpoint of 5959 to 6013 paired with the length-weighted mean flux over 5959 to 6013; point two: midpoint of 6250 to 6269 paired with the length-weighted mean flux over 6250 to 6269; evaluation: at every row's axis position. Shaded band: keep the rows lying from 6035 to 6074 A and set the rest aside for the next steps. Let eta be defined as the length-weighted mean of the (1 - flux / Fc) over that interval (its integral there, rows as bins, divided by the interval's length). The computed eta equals -0.062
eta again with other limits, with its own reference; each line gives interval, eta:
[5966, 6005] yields 0.000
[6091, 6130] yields -0.017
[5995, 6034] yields 0.000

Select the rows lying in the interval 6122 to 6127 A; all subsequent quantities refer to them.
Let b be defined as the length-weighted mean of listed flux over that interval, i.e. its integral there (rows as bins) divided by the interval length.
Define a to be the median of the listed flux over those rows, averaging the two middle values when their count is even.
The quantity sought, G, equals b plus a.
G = 16.8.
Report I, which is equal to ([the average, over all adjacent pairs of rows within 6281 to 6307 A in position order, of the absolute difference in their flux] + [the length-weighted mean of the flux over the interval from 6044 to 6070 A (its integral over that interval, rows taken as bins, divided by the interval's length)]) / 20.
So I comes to 0.460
